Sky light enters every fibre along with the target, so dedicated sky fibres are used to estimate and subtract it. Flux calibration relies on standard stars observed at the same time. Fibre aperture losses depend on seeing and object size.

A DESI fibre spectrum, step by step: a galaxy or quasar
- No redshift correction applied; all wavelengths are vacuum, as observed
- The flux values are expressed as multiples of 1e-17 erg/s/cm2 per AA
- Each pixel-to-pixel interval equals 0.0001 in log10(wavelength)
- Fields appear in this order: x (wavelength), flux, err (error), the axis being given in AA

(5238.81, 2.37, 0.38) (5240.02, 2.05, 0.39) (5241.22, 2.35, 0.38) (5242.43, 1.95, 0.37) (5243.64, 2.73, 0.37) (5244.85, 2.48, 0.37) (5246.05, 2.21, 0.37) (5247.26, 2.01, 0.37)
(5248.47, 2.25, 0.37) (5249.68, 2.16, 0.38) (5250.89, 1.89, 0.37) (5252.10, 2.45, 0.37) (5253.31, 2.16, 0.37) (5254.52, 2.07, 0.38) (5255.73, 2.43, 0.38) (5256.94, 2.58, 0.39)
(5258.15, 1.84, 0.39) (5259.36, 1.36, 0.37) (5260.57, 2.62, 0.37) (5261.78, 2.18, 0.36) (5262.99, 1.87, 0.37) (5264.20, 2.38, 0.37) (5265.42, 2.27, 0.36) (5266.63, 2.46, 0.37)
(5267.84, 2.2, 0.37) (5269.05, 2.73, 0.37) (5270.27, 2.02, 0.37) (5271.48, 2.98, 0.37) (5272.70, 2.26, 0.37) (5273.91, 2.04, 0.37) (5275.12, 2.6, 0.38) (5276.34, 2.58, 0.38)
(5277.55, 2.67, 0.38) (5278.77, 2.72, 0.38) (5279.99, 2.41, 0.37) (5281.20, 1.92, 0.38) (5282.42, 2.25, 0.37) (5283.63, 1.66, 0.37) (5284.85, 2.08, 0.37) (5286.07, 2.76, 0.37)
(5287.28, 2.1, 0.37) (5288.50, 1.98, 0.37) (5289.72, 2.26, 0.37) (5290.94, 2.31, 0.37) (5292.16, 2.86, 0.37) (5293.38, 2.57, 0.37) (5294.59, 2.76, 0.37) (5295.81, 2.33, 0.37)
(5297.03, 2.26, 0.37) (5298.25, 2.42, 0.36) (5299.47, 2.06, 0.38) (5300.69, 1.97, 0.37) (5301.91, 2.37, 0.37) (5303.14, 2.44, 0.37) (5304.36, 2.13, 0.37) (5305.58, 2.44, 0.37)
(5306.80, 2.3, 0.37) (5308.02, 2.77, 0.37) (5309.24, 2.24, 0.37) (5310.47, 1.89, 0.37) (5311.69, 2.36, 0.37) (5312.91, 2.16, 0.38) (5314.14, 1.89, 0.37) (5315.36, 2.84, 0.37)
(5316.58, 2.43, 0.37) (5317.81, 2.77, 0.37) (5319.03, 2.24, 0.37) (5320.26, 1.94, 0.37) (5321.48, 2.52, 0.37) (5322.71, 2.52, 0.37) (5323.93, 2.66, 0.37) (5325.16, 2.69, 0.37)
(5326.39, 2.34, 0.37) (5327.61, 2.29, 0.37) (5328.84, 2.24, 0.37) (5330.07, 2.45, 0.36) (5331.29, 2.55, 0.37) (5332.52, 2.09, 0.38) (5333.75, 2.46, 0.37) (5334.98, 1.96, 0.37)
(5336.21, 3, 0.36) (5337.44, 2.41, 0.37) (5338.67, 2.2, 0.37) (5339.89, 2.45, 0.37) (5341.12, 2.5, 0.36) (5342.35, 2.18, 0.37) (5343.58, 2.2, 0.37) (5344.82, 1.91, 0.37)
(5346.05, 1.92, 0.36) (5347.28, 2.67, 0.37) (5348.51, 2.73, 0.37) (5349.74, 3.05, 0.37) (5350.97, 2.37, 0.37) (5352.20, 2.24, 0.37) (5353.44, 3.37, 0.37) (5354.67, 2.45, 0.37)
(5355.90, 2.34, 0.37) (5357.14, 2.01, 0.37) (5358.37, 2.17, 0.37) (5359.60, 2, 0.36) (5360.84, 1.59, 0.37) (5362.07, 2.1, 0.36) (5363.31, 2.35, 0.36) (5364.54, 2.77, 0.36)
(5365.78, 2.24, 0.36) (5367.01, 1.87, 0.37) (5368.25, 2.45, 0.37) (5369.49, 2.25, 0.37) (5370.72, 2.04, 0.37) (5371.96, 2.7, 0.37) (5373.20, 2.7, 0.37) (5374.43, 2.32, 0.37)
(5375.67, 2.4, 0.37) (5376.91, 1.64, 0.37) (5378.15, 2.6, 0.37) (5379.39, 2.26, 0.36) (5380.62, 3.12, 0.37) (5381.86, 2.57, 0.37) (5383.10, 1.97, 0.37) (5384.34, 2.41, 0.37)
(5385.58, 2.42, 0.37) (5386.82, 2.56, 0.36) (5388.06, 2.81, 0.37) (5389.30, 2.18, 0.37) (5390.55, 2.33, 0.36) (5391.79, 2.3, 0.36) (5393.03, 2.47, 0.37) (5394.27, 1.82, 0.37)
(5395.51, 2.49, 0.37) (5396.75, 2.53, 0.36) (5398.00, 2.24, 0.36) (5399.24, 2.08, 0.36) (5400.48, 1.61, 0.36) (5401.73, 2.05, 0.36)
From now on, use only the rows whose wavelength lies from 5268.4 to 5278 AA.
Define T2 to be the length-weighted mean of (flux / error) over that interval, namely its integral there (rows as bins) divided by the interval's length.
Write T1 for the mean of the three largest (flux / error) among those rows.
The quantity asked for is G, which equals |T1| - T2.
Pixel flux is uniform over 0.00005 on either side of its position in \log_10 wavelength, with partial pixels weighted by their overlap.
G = 0.8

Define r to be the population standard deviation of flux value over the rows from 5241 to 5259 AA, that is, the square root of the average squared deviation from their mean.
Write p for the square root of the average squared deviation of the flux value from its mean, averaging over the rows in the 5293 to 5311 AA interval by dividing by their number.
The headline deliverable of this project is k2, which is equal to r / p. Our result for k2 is 1.03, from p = 0.248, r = 0.25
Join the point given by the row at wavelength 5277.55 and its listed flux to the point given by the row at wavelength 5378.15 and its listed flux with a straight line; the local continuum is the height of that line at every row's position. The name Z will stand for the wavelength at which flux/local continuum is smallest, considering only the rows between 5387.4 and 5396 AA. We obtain 5394.27 AA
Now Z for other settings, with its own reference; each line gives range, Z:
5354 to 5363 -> 5360.84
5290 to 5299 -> 5297.03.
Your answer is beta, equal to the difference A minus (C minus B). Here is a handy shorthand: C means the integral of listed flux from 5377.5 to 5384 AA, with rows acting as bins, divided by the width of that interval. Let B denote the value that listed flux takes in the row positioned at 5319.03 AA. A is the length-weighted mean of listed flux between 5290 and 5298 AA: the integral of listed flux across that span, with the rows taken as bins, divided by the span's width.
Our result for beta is 2.24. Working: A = 2.50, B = 2.24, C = 2.50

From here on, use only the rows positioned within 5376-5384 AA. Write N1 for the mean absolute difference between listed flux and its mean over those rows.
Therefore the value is 0.403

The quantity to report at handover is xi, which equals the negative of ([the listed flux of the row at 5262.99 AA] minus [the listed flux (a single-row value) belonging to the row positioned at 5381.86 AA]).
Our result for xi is 0.70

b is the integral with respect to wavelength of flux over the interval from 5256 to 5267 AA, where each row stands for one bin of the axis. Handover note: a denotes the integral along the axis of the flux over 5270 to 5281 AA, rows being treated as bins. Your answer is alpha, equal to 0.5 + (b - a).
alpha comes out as -2.7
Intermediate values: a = 27.2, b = 23.9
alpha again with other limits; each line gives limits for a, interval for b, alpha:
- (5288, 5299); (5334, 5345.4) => 0.3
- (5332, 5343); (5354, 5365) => -1.3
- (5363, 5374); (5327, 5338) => 0.6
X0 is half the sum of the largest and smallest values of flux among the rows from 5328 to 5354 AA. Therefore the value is 2.64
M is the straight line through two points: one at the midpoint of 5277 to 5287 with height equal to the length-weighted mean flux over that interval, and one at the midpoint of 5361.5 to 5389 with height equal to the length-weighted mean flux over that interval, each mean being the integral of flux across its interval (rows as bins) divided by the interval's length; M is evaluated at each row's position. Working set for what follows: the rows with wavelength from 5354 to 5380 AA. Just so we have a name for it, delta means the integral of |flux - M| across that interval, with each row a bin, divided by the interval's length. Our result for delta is 0.264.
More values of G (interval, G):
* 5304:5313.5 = 0.6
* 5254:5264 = 1.0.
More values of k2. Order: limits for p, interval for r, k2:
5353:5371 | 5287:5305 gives 0.64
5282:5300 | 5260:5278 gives 0.94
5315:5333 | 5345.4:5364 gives 1.80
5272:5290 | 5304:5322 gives 0.94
